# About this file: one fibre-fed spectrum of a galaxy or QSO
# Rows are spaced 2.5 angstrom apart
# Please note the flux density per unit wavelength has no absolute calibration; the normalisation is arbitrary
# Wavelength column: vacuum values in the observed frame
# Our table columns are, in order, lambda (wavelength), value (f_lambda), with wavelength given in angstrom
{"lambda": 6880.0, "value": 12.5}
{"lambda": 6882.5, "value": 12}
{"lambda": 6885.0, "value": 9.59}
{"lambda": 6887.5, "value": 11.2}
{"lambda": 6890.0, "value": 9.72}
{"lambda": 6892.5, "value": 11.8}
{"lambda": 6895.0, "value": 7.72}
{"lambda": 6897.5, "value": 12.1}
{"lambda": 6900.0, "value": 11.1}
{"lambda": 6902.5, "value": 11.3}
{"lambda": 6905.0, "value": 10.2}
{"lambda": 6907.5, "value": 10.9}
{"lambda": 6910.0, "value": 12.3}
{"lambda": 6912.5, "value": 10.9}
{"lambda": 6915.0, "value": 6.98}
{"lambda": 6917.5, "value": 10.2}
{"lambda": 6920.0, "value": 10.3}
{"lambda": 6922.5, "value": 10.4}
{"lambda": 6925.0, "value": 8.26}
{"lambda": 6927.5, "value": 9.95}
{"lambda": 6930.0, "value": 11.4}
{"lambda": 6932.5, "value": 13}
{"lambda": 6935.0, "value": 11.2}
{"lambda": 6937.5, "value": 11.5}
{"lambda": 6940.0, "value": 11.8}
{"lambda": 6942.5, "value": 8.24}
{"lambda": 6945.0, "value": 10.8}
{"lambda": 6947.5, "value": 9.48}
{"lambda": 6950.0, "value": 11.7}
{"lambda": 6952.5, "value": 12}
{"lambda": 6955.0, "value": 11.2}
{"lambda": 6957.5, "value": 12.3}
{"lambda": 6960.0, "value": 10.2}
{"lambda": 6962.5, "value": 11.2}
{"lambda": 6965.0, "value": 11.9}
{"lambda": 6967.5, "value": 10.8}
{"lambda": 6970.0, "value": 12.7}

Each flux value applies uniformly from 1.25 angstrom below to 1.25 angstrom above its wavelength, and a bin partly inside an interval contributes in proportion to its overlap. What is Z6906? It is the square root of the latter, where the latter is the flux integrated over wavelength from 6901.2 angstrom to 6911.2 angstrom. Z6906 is 10.6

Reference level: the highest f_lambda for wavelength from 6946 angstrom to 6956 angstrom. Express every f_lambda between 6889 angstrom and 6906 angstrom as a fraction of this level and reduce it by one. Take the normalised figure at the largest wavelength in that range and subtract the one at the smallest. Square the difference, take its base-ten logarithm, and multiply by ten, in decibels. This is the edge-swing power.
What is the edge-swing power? -28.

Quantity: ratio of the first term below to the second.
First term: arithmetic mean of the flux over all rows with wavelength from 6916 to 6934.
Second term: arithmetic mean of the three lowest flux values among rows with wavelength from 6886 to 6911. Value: 1.14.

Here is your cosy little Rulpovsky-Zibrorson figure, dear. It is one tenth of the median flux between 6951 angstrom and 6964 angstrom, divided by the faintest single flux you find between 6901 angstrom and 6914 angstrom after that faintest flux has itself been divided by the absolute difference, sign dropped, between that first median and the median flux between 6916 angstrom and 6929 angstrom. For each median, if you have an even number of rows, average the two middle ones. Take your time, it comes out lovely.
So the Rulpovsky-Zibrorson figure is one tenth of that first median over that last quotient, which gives 0.110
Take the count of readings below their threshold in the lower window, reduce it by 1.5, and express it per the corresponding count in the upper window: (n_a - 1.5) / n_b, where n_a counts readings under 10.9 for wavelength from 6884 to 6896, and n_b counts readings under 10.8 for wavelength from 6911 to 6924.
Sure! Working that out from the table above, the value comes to 0.4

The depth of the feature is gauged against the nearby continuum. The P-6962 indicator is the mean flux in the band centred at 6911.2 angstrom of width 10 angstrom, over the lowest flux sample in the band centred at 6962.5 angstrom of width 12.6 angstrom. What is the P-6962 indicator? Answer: 1.01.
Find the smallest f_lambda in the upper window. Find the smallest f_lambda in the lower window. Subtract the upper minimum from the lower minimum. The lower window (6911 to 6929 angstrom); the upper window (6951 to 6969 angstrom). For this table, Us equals -3.2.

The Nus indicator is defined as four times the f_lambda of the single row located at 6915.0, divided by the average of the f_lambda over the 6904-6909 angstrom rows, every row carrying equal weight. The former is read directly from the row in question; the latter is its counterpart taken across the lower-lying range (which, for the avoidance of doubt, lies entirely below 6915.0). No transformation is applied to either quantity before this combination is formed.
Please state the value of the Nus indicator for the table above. 2.6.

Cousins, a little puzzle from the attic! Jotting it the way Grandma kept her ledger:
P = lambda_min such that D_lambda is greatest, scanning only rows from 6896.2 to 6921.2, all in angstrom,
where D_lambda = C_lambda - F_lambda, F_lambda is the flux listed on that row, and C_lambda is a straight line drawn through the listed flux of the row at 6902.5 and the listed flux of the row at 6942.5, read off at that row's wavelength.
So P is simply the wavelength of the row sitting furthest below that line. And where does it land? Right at 6915.0 angstrom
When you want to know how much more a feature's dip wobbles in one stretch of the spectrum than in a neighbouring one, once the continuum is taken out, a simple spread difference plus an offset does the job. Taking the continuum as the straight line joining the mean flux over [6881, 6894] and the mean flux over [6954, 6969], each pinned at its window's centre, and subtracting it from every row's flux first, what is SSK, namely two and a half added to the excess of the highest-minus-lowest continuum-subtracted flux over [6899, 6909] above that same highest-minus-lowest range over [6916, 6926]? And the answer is 1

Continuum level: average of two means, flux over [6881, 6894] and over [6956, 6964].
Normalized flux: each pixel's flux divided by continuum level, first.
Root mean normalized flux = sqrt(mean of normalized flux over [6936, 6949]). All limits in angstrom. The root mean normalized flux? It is 0.97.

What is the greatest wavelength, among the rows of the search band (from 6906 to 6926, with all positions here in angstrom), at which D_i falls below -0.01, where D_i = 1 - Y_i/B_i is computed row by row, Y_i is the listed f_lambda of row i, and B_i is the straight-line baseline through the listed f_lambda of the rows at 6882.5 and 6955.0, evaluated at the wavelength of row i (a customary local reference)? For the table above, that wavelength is 6910.0 angstrom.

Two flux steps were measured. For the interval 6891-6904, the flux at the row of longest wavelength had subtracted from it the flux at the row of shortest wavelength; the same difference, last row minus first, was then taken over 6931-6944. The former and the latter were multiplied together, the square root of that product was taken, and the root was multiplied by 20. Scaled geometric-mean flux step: 31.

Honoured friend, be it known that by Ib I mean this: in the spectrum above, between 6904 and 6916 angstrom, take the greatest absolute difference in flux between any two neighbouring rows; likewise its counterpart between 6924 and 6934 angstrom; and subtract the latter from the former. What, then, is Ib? 2.2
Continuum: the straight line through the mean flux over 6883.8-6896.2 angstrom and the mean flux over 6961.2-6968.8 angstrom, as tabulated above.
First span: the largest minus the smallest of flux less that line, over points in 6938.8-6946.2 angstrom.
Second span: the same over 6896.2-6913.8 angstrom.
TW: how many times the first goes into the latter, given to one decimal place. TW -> 0.6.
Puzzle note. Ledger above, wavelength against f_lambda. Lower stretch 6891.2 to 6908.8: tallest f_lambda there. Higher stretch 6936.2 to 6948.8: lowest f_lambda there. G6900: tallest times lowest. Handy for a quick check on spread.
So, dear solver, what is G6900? 100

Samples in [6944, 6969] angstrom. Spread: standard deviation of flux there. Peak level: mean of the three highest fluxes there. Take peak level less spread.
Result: 11.2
